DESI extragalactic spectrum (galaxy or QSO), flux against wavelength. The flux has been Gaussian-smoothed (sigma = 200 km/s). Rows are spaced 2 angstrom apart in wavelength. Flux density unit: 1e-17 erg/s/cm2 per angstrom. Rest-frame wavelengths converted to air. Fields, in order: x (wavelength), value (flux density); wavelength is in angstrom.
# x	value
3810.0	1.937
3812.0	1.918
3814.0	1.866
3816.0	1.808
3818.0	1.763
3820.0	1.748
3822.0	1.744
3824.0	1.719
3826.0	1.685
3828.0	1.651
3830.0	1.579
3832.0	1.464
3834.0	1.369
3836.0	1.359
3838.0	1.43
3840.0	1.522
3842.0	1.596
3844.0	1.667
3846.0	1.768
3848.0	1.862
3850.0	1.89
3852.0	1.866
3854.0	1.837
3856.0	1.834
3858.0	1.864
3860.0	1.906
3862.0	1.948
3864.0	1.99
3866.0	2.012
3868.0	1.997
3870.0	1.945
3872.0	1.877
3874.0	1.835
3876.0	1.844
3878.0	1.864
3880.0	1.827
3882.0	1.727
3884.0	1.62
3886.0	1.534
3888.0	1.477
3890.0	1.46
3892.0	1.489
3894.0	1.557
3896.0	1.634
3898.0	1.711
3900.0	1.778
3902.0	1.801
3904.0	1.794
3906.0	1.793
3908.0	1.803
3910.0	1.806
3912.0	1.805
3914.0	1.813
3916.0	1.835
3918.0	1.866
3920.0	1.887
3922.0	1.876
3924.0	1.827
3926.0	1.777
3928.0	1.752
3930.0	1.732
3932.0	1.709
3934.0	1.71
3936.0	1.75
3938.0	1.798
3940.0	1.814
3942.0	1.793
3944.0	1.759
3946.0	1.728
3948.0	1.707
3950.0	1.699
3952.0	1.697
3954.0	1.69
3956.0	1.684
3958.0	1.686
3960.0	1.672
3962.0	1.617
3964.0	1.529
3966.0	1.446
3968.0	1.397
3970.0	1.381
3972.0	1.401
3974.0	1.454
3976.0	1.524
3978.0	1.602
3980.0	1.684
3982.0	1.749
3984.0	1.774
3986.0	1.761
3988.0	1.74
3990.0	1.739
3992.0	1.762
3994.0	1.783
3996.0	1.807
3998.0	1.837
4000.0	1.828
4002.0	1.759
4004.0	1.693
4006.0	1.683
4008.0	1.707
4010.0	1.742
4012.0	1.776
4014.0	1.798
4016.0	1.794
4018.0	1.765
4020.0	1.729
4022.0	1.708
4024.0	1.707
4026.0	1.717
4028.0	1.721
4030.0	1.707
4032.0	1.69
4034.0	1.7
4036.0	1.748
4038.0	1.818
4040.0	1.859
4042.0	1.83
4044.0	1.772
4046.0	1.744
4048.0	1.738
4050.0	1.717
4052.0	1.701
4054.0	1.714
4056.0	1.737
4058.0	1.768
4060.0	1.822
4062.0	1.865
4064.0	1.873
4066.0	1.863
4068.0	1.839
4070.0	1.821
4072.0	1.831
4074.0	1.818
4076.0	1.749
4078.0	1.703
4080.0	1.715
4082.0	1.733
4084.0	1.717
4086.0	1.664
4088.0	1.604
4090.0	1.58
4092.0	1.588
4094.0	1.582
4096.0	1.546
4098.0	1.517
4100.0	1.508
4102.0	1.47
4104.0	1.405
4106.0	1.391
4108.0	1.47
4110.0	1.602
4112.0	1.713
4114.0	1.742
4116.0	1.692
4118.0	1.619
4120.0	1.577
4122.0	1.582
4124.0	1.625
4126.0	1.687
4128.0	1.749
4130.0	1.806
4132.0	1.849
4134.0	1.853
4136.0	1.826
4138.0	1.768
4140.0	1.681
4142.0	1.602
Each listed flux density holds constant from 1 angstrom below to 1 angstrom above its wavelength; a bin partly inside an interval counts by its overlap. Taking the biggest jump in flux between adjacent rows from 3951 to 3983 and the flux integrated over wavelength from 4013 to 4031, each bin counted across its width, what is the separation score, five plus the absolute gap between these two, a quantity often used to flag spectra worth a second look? 36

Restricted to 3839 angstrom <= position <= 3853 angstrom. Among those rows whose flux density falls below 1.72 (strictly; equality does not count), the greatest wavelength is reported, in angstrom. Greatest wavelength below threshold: 3844.0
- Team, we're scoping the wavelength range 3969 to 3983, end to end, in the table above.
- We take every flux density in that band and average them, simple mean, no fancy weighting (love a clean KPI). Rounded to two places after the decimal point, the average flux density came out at 1.54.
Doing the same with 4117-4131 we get 1.66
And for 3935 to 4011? 1.68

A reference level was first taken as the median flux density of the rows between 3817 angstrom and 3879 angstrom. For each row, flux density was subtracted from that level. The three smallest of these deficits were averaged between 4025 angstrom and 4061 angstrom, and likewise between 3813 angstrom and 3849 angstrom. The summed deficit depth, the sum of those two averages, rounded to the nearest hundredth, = -0.01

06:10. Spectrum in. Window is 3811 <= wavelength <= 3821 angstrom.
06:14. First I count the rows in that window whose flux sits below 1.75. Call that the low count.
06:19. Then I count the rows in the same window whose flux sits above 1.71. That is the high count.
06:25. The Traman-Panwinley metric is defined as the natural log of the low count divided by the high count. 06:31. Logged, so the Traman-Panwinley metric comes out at -1.6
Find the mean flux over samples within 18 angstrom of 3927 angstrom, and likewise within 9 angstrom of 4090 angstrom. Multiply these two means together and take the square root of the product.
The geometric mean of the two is 1.70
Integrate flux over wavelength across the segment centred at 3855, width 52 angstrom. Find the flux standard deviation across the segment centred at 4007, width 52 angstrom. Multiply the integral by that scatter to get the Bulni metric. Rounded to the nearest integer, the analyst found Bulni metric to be 4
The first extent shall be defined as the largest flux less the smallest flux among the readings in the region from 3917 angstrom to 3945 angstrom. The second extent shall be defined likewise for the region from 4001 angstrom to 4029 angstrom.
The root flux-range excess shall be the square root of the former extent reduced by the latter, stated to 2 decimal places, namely 0.25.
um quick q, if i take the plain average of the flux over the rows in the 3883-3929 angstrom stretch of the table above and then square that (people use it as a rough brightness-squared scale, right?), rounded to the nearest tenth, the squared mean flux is 3.0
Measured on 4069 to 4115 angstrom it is 2.7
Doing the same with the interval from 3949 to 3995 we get 2.7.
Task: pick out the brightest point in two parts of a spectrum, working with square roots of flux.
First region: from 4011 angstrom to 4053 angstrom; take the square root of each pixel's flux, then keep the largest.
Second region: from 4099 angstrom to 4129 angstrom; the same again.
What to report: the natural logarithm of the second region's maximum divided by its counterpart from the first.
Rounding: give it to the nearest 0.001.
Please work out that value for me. -0.030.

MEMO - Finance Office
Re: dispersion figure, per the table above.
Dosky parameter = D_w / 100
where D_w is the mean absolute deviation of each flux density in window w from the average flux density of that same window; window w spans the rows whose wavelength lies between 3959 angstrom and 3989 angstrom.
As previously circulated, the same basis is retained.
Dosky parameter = 0.0013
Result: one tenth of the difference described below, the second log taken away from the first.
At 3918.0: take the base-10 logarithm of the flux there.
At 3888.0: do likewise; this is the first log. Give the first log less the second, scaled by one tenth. -0.010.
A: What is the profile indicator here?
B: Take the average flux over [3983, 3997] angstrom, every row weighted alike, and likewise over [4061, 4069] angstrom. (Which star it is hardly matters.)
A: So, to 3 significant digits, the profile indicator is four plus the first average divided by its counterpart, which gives 4.95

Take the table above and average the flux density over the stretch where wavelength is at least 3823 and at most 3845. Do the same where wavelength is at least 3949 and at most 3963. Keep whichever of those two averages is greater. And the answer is 1.68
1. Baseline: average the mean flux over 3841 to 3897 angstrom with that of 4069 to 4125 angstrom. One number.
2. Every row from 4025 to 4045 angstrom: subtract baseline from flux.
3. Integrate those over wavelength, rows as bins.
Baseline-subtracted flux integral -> 1.1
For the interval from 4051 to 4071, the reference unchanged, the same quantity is 2.0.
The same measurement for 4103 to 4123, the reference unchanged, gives -2.4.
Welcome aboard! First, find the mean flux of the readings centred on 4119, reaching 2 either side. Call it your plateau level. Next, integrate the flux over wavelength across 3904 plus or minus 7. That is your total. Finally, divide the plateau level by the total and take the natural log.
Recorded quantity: -2.7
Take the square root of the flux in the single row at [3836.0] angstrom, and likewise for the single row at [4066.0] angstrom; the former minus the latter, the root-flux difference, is -0.20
